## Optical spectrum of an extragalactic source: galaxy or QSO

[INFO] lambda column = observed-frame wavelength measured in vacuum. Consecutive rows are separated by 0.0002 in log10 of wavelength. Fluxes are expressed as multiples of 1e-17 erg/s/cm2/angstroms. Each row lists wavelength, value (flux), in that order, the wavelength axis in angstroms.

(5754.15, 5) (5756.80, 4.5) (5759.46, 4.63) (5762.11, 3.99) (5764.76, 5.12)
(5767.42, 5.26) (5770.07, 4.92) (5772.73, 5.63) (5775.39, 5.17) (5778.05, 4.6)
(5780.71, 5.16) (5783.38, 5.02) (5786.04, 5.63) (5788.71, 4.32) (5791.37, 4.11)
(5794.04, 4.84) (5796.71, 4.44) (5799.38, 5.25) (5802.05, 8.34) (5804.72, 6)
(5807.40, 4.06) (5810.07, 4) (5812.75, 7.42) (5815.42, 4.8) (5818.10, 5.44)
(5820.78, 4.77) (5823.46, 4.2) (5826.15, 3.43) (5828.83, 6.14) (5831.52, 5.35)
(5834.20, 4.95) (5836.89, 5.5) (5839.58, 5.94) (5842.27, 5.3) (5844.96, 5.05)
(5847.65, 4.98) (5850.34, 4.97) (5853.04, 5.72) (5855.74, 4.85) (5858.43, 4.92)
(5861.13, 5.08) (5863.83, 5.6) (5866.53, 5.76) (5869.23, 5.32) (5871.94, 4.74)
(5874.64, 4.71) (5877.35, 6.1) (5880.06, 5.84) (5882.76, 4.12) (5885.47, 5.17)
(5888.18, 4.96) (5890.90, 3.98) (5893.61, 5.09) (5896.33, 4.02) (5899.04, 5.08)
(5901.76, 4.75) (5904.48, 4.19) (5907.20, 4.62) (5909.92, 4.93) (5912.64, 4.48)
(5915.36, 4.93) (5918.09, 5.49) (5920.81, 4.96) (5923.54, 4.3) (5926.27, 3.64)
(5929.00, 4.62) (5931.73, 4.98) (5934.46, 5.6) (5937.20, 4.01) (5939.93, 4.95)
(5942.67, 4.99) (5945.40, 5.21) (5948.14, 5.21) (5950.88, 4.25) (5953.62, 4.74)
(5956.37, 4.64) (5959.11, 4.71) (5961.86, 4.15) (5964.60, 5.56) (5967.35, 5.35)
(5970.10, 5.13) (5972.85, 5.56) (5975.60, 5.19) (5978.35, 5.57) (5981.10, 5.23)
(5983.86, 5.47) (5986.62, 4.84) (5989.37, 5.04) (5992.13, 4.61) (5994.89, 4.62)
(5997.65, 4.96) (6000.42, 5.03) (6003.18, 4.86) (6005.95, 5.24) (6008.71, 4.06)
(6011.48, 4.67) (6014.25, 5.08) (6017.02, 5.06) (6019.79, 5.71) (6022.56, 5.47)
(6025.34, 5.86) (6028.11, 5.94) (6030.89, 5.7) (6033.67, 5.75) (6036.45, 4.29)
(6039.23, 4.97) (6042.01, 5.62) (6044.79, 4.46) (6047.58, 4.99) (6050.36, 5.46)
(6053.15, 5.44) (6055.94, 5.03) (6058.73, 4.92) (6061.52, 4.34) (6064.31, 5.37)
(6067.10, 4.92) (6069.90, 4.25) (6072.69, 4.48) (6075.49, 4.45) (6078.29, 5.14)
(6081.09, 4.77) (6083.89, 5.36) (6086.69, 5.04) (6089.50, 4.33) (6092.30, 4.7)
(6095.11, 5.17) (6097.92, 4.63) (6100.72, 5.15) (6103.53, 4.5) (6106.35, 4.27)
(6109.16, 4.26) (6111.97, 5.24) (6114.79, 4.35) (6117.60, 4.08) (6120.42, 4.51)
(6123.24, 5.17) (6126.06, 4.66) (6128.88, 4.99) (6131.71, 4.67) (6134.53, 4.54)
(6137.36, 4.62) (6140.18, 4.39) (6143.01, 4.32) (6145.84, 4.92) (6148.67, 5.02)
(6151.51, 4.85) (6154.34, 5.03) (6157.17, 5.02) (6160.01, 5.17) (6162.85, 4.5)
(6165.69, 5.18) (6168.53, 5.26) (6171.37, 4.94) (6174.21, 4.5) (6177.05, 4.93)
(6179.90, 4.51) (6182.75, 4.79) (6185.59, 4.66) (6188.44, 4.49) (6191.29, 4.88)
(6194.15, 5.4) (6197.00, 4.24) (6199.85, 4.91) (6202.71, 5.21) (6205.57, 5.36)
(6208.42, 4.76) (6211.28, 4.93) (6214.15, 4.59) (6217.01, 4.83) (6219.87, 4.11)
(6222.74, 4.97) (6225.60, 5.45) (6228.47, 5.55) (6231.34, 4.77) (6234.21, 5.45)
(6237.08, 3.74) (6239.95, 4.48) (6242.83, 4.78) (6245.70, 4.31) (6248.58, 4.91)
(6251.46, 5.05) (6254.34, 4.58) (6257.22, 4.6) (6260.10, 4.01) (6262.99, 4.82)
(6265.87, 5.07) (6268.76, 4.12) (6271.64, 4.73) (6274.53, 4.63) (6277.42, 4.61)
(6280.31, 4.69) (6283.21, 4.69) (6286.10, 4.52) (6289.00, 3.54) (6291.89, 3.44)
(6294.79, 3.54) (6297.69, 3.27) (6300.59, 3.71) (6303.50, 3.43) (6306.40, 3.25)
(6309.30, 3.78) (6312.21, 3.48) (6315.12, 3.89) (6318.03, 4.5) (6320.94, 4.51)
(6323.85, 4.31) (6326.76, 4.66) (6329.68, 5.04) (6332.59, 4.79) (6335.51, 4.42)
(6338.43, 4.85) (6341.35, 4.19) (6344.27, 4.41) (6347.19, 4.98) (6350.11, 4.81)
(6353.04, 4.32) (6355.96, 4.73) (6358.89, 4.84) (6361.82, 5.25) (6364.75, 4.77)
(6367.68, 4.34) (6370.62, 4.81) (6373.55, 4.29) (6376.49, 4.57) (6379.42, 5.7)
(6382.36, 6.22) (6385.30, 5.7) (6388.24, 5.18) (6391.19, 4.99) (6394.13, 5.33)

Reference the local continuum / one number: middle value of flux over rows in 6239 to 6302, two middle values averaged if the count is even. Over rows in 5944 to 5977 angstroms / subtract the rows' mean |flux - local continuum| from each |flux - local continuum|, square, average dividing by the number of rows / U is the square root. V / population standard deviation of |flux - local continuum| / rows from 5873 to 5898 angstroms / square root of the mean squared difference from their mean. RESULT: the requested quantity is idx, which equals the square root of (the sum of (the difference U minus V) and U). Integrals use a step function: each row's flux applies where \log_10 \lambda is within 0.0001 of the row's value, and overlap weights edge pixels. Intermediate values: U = 0.30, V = 0.41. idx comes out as 0.42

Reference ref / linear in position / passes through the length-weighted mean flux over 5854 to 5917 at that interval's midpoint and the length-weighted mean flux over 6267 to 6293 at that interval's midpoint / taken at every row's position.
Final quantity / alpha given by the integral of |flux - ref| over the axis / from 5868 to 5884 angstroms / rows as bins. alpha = 9.8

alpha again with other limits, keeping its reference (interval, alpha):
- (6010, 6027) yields 10.4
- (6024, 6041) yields 14.3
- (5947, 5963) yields 5.3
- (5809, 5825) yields 13.8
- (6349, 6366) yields 9.3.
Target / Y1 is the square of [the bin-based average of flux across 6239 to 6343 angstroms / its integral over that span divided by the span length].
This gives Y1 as 19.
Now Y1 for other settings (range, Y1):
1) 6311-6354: 20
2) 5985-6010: 23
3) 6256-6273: 21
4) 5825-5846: 27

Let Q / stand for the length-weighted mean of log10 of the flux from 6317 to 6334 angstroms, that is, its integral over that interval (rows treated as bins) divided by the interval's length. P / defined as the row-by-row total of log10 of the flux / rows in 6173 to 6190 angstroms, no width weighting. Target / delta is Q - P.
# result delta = -3.34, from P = 4.00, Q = 0.666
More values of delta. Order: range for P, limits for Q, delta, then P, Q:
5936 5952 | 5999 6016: -3.38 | 4.06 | 0.682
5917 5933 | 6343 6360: -3.32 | 3.99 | 0.670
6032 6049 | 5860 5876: -3.47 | 4.19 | 0.715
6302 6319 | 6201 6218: -2.72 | 3.41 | 0.694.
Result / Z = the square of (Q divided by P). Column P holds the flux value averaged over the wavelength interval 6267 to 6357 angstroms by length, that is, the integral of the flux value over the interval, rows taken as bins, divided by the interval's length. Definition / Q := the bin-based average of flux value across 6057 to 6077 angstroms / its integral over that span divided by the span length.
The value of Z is 1.21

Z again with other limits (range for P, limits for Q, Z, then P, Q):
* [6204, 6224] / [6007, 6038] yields 1.19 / 4.79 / 5.23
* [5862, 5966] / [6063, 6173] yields 0.97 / 4.85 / 4.77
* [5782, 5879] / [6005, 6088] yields 0.95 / 5.20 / 5.06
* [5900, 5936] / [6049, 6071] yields 1.11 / 4.73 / 4.97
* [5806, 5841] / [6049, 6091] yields 0.93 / 5.08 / 4.89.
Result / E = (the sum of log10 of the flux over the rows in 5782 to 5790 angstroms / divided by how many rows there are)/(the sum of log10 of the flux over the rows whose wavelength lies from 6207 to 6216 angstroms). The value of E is 0.34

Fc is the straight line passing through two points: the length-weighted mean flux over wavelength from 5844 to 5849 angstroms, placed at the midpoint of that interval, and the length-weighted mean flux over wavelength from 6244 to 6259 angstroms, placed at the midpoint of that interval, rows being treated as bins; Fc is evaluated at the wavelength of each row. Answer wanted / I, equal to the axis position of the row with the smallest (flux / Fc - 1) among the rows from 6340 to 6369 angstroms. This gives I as 6341.35 angstroms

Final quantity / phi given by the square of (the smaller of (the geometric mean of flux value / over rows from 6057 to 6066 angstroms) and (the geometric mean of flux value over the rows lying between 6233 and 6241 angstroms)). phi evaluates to 20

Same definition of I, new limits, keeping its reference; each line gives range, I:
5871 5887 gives 5882.76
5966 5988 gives 5986.62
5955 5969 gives 5961.86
